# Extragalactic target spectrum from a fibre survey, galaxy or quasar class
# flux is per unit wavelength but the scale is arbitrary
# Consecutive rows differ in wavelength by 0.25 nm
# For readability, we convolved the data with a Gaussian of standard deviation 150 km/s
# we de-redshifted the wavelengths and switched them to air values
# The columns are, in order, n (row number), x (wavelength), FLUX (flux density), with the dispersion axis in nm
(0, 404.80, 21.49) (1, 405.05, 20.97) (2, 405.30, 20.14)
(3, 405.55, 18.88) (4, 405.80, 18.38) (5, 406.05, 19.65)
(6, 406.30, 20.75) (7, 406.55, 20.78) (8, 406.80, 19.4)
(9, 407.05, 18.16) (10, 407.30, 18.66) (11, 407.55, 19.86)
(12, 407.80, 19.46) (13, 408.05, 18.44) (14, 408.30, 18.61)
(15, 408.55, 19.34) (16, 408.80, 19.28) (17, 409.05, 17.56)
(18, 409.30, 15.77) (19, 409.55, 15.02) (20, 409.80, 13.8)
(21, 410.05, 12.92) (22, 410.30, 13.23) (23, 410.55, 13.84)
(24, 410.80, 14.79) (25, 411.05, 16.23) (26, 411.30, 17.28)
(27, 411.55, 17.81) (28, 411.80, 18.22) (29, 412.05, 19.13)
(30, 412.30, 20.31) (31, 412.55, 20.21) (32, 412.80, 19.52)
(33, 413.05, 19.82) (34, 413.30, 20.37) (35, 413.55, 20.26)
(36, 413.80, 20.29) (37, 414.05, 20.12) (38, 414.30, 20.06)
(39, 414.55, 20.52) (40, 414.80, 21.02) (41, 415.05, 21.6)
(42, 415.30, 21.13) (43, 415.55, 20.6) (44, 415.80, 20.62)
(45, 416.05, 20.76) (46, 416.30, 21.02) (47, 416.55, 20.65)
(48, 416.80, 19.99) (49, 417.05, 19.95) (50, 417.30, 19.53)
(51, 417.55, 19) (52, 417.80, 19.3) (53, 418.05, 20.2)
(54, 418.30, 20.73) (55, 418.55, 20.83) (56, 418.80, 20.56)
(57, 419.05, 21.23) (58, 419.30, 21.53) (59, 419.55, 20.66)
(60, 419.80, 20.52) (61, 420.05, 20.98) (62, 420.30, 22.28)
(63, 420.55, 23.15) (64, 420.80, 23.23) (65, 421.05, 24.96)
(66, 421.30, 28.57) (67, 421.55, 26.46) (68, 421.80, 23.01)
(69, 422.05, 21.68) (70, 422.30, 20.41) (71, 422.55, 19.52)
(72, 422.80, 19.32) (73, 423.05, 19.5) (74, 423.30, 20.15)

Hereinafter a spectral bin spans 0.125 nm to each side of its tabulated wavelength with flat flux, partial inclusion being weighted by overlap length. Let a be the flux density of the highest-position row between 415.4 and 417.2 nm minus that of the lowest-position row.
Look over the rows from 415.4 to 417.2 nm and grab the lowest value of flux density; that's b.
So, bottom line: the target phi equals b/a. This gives -31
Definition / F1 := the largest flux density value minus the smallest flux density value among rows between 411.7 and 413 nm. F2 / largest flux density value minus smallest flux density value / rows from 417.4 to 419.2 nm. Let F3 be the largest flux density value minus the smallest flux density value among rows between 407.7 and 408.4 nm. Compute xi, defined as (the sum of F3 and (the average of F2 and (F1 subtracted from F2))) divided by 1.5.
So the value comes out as 1.5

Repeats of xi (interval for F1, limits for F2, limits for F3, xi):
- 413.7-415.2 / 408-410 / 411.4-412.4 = 4.8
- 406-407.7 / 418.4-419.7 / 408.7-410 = 3.4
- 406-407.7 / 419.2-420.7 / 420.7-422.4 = 6.3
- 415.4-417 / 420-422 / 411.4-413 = 6.4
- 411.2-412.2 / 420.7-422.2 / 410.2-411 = 5.0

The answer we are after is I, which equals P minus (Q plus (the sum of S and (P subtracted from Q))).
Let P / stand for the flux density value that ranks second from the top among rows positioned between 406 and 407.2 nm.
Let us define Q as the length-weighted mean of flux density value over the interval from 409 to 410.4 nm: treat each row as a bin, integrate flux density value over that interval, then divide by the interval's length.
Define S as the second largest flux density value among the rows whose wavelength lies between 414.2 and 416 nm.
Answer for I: -9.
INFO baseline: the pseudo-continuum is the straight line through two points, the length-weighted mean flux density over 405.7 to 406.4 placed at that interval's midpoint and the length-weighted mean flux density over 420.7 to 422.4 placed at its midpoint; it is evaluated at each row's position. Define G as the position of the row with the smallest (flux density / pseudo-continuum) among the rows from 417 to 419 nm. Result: 417.55 nm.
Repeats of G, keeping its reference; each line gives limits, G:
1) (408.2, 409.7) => 409.55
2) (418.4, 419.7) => 419.55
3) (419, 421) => 419.80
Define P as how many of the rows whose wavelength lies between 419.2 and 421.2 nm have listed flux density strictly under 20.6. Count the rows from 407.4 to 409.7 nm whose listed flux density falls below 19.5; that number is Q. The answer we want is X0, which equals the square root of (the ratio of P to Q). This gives 0.4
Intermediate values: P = 1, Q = 8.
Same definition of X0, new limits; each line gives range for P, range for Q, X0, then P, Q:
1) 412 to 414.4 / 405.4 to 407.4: 1.4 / 10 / 5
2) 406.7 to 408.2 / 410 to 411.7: 0.9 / 6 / 7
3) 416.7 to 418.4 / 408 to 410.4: 0.8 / 6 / 10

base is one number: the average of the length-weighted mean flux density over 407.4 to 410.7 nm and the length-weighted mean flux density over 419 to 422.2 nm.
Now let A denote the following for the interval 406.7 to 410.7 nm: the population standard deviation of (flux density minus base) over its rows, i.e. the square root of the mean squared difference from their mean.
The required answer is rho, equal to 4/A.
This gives 1.6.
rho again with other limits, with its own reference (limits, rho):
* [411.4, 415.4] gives 4.2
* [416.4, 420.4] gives 4.9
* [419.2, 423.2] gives 1.6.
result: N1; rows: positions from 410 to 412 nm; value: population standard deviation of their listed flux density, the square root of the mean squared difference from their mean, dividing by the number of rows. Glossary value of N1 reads 2.0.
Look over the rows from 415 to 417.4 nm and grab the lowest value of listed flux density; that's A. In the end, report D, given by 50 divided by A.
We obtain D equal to 2.56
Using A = 19.53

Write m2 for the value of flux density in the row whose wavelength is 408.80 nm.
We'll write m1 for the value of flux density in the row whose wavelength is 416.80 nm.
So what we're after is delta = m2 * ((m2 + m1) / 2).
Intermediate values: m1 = 19.99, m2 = 19.28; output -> 379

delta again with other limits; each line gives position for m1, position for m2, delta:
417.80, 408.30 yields 353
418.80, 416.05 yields 429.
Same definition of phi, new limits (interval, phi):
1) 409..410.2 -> -3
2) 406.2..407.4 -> -9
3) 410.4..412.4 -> 2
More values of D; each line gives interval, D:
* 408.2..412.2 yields 3.87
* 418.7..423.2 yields 2.59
